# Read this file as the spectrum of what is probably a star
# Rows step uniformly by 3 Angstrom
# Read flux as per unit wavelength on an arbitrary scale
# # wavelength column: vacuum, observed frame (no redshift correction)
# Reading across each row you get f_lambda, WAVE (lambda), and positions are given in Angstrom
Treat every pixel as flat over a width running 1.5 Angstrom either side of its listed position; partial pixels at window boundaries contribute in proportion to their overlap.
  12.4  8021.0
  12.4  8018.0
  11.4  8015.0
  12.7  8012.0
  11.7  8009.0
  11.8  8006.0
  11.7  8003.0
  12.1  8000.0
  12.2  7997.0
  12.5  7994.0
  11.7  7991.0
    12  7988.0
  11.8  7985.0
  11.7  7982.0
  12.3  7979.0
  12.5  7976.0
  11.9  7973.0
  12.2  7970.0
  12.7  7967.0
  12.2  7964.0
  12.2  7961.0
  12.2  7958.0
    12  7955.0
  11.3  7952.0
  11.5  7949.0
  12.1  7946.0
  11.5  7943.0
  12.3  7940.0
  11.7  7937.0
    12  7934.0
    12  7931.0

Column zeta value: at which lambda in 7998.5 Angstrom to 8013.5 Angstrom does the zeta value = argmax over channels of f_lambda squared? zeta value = 8012.0 Angstrom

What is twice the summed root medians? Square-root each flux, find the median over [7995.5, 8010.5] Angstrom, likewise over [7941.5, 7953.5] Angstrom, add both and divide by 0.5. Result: 13.7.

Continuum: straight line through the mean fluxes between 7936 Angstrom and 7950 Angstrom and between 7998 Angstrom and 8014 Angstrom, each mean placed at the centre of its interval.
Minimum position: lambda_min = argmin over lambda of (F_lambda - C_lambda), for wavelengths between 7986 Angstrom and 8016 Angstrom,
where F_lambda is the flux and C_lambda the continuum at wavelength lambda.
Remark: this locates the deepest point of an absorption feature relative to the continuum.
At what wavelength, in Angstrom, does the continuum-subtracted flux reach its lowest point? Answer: 8015.0 Angstrom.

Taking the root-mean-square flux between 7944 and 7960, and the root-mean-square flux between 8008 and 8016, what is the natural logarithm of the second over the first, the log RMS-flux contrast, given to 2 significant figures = 0.010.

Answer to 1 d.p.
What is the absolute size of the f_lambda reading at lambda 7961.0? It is 12.2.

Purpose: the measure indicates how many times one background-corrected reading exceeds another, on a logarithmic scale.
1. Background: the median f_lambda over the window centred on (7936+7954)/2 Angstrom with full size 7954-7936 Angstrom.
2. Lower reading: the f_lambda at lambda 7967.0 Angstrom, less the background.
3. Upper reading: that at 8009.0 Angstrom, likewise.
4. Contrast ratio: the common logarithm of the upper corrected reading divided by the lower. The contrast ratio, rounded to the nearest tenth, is -1.0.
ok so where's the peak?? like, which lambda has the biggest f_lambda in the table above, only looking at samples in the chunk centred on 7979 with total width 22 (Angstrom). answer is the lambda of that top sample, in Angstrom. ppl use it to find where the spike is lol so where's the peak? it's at 7976.0 Angstrom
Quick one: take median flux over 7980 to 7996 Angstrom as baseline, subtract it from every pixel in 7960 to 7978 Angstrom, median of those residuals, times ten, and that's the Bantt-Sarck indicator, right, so 4.0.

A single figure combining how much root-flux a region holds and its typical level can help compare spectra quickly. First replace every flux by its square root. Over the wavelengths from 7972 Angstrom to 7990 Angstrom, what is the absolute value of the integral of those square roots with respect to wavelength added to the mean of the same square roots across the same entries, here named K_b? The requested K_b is 66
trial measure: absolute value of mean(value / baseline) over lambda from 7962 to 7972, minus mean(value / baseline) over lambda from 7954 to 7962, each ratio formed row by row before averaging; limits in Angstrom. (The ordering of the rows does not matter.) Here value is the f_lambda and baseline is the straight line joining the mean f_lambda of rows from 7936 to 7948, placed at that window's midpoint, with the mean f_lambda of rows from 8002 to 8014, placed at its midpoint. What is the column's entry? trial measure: 0.02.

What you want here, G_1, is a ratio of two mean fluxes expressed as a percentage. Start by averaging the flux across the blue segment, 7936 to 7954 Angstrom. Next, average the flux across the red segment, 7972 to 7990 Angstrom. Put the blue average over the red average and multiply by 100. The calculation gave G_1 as 98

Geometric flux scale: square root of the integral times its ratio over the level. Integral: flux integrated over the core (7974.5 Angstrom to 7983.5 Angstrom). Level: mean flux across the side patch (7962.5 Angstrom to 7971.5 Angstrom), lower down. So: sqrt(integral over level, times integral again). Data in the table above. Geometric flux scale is 31.1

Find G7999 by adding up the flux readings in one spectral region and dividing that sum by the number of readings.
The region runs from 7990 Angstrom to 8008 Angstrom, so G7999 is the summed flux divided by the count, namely 12.0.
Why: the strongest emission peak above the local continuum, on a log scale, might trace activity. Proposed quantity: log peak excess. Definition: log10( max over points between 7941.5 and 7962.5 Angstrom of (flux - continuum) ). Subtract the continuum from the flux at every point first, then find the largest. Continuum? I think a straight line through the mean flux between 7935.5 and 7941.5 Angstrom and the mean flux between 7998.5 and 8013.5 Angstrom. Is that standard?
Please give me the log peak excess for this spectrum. -0.70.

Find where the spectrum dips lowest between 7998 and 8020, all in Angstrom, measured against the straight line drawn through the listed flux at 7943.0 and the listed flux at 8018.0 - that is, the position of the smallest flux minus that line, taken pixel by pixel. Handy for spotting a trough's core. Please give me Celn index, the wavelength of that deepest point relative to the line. 8015.0 Angstrom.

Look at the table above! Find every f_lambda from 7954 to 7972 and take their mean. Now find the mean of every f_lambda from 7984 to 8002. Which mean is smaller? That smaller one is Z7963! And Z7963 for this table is 12.05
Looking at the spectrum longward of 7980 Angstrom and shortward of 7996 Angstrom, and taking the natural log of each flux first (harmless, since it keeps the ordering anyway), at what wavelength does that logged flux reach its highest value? 7994.0 Angstrom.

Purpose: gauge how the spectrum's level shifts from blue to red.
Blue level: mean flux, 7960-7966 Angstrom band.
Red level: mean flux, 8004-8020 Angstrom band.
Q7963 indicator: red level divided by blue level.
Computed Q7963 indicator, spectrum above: 0.98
